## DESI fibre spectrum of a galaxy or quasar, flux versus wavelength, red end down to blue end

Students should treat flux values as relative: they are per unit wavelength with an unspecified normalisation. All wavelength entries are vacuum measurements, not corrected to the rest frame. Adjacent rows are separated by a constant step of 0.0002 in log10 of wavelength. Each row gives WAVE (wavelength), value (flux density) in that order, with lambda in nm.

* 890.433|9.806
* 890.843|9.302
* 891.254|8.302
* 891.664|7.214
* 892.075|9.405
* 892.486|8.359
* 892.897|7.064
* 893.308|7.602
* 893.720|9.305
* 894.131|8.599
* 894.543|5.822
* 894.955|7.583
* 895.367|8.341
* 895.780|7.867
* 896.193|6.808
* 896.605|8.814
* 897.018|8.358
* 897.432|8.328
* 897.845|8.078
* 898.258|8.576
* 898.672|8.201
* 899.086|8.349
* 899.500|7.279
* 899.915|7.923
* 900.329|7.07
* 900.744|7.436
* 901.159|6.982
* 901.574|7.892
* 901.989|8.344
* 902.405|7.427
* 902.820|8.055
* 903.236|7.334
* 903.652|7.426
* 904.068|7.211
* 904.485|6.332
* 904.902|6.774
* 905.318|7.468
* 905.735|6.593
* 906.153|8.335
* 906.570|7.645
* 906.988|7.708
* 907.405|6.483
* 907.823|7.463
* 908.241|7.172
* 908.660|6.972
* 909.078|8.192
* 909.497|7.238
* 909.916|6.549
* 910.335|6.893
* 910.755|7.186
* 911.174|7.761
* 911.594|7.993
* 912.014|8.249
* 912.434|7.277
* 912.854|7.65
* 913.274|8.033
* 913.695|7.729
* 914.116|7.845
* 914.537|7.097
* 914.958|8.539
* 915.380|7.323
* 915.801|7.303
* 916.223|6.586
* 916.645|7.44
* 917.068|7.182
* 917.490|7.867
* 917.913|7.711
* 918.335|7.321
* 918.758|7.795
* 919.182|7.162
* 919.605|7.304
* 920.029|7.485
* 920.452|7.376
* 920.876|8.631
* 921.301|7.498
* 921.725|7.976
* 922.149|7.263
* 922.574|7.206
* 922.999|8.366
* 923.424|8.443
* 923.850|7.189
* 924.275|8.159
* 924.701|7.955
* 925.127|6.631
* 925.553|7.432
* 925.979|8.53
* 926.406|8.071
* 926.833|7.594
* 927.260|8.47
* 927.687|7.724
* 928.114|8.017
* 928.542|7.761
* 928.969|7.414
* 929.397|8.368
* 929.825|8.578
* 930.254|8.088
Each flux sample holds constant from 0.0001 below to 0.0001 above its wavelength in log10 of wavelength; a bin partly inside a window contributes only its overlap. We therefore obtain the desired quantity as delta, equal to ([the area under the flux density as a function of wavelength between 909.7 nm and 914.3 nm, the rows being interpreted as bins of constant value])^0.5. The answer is 5.90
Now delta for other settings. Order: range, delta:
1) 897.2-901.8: 6.00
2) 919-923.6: 5.95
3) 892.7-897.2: 5.94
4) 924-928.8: 6.13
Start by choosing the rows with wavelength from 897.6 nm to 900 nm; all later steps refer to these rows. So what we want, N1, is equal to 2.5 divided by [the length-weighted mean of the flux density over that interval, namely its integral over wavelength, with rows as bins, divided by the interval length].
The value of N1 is 0.31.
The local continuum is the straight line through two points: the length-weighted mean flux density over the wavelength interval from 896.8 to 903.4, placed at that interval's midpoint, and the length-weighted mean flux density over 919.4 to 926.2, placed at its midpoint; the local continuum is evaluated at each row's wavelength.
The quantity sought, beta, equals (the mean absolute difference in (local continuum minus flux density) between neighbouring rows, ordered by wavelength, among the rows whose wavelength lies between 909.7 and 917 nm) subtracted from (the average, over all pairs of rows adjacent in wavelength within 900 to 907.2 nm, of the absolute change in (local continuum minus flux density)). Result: 0.1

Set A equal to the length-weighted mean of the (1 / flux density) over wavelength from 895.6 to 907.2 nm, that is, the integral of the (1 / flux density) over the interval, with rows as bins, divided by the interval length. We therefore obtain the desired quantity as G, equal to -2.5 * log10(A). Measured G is 2.20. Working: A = 0.131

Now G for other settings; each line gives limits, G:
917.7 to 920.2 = 2.18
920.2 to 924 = 2.22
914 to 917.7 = 2.18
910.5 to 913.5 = 2.22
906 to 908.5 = 2.17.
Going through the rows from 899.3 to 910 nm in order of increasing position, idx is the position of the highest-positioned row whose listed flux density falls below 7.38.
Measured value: 909.916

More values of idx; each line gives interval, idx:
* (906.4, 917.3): 917.068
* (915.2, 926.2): 925.127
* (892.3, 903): 901.159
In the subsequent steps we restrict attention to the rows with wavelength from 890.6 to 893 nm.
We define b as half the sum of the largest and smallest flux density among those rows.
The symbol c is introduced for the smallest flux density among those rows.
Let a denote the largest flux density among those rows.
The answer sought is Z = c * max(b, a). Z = 66.4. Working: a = 9.405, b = 8.23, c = 7.064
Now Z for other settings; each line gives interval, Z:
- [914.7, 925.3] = 56.8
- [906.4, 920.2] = 55.4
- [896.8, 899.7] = 62.4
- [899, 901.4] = 58.3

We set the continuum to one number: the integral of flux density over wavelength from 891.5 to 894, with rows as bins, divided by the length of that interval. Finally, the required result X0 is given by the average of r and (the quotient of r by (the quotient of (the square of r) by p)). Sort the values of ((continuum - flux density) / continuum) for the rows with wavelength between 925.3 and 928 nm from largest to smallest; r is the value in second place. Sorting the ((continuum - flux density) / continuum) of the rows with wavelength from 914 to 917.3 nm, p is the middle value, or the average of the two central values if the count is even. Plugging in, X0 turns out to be 0.77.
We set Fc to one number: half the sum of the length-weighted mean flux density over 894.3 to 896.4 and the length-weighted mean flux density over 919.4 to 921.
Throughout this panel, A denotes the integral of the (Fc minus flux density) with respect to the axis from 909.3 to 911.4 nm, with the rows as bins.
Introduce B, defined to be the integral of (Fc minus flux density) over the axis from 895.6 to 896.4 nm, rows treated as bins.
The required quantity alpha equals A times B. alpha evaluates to 0.1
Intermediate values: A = 0.7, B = 0.1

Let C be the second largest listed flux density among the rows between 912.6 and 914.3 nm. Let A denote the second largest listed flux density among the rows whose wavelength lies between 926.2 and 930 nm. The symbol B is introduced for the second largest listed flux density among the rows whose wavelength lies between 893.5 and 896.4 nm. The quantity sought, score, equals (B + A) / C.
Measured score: 2.18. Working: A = 8.47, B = 8.599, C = 7.845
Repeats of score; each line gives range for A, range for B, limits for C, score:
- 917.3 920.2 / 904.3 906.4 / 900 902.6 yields 1.93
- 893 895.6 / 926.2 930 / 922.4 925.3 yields 2.04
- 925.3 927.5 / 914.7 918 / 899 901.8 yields 2.06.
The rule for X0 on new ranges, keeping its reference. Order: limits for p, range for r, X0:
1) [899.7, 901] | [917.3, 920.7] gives 0.48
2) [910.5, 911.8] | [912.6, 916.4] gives 0.26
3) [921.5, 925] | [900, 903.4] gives 0.17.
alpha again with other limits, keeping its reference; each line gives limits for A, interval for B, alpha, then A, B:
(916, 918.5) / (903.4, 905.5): 0.3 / 0.3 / 0.9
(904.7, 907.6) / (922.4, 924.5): -0.5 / 0.5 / -0.9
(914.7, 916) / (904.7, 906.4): -0.1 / -0.3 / 0.3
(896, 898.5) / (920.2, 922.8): 0.8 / -1.7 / -0.5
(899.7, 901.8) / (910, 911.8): 0.0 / 0.0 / 0.2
